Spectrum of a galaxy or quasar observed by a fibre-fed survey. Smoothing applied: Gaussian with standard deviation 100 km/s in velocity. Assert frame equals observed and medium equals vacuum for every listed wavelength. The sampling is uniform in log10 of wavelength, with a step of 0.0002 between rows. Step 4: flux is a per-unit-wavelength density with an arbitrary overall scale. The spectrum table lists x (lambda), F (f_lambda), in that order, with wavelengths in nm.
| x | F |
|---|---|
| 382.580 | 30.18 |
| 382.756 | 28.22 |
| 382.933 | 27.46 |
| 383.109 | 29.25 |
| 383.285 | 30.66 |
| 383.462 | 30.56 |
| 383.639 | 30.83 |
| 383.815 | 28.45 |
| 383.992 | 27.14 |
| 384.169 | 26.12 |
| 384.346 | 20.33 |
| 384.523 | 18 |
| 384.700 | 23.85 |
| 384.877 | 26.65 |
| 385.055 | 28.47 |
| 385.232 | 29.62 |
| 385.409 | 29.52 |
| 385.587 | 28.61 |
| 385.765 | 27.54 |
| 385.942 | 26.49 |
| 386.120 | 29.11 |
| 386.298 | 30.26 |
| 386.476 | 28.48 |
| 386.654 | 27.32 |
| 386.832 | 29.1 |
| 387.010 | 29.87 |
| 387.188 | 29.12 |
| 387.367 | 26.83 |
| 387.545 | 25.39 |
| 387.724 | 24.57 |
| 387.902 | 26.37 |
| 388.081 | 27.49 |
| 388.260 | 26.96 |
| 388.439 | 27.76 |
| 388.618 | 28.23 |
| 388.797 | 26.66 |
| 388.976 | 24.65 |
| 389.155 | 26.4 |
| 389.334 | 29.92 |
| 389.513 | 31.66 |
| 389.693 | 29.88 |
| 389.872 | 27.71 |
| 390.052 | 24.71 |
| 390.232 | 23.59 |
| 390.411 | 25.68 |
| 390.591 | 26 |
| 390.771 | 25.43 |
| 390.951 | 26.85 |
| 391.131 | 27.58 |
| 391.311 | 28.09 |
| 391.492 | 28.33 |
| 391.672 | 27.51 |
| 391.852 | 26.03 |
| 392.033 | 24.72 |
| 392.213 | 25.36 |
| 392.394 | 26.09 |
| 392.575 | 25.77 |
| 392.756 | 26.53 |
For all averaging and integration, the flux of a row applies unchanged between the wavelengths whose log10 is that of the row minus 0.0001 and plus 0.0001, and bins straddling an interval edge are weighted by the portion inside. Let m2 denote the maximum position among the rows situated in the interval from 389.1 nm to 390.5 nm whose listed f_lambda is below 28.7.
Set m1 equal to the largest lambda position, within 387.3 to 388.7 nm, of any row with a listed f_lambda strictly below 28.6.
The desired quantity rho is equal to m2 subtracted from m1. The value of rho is -1.79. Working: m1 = 388.618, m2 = 390.411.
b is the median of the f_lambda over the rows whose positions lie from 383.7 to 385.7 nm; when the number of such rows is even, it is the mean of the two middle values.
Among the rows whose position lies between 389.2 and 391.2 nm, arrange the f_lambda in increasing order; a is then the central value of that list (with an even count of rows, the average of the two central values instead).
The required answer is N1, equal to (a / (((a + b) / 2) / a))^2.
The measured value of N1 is 713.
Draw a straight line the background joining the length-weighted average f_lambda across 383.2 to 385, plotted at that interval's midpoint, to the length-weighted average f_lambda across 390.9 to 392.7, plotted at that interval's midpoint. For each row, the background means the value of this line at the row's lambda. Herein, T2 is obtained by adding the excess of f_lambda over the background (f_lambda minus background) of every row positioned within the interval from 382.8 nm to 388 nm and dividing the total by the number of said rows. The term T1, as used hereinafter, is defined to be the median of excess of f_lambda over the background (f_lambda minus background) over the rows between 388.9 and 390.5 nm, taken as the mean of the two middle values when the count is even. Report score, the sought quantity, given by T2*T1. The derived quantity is -0.1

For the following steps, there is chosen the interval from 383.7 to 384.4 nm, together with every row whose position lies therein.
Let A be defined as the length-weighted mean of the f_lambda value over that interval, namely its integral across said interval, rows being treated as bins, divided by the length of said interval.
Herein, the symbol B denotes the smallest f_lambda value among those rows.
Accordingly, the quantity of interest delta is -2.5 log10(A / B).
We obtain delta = -0.27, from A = 26.0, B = 20.33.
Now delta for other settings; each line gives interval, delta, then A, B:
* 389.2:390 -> -0.06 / 29.4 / 27.71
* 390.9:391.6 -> -0.04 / 27.7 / 26.85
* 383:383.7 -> -0.04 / 30.2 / 29.25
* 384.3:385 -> -0.25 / 22.6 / 18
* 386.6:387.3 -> -0.06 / 28.9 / 27.32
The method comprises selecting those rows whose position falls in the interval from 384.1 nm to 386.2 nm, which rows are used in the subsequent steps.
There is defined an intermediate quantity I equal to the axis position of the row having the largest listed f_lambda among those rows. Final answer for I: 385.232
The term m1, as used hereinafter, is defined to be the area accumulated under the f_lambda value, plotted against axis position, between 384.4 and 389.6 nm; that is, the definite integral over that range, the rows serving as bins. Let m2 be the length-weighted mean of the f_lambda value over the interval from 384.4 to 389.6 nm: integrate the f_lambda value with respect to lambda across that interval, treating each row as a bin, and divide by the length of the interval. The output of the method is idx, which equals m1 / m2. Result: 5.2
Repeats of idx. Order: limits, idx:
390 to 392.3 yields 2.3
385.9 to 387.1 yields 1.2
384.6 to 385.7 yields 1.1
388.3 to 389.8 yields 1.5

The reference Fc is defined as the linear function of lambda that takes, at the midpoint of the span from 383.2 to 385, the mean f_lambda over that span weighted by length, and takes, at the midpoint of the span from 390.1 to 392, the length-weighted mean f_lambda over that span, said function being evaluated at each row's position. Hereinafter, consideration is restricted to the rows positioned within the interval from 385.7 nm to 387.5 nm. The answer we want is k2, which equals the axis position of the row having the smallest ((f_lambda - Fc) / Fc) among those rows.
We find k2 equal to 385.942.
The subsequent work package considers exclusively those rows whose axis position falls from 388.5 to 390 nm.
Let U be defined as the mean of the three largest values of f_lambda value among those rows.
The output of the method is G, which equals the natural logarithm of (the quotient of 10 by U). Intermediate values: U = 30.5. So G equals -1.11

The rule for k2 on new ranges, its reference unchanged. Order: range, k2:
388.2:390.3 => 390.232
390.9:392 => 391.852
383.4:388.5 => 384.523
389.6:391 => 390.232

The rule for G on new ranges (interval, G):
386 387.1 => -1.09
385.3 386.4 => -1.09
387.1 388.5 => -1.03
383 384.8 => -1.12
